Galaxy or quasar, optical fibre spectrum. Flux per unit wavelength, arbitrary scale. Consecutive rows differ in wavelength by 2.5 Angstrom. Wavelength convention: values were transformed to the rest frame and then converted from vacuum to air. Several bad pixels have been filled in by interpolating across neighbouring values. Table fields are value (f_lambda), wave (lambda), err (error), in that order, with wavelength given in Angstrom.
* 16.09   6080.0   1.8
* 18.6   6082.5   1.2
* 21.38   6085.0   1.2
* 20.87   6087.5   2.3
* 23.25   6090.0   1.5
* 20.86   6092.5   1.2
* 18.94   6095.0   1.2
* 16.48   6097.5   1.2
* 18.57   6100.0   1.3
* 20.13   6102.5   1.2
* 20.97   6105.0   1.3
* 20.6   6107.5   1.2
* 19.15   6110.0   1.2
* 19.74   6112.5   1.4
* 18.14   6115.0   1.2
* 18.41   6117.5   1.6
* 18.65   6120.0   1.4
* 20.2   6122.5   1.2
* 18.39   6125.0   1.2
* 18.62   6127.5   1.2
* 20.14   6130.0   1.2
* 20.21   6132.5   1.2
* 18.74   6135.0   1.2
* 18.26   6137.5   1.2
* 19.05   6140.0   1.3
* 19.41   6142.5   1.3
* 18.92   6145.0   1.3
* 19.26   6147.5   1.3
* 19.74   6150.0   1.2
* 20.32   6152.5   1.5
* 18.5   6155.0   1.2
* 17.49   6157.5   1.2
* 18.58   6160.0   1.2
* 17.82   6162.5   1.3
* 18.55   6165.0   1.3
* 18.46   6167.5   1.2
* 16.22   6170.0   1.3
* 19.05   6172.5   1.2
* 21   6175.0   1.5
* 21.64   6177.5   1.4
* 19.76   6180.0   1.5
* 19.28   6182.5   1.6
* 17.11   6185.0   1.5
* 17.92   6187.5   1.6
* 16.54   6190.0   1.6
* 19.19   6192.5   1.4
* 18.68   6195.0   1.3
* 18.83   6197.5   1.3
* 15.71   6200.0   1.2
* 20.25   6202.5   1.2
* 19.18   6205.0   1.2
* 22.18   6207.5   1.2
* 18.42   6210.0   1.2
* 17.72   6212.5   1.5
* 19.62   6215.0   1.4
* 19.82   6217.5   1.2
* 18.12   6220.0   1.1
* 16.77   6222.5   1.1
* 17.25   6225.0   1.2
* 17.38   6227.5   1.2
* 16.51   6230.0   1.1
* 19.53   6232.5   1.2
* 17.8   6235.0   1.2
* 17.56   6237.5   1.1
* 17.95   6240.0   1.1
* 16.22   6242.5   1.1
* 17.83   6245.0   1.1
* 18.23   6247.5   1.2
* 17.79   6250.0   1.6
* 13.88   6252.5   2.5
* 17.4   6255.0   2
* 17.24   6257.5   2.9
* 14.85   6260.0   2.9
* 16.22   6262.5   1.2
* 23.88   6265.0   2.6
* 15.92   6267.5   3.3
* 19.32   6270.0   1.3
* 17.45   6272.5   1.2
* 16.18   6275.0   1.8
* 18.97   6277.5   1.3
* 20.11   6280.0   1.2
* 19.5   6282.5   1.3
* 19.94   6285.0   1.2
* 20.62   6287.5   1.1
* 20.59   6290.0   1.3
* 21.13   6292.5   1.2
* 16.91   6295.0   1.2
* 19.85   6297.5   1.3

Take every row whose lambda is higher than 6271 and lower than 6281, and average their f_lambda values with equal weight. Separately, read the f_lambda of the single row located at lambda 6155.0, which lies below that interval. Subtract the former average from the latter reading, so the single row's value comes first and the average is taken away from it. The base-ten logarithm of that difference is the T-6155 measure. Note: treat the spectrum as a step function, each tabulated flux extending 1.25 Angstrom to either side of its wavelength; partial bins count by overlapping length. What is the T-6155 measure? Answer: -0.5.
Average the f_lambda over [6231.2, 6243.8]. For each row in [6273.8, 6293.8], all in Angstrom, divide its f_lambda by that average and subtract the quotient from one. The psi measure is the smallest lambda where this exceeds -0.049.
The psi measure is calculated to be 6275.0 Angstrom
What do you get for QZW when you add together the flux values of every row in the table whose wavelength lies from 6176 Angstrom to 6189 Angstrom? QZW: 95.7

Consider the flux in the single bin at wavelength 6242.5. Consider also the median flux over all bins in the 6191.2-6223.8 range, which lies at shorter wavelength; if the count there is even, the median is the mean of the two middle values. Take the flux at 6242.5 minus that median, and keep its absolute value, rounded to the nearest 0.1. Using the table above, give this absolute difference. 2.6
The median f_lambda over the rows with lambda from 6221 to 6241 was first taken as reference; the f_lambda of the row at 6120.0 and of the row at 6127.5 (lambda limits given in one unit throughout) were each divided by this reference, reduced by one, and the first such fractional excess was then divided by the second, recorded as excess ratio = 1.0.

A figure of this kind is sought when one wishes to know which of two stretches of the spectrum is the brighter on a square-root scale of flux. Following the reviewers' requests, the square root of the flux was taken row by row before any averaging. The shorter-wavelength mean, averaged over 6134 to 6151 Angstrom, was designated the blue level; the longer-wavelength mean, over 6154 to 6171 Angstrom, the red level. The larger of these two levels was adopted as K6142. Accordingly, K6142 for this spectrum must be 4.36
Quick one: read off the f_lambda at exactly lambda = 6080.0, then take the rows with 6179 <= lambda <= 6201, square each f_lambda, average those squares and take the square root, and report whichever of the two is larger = 18.2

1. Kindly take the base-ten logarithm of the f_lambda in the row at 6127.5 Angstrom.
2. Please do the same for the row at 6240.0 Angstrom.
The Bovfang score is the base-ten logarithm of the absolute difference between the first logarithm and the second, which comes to -1.8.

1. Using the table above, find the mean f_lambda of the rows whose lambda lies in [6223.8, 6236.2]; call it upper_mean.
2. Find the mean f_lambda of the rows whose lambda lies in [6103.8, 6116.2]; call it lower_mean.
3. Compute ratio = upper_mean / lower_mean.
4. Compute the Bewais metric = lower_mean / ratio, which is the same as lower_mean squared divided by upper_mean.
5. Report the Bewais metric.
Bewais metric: 22.0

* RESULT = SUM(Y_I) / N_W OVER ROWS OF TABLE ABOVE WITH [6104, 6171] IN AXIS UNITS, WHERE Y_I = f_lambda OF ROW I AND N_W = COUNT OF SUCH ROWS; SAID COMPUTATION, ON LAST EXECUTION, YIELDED 19.0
